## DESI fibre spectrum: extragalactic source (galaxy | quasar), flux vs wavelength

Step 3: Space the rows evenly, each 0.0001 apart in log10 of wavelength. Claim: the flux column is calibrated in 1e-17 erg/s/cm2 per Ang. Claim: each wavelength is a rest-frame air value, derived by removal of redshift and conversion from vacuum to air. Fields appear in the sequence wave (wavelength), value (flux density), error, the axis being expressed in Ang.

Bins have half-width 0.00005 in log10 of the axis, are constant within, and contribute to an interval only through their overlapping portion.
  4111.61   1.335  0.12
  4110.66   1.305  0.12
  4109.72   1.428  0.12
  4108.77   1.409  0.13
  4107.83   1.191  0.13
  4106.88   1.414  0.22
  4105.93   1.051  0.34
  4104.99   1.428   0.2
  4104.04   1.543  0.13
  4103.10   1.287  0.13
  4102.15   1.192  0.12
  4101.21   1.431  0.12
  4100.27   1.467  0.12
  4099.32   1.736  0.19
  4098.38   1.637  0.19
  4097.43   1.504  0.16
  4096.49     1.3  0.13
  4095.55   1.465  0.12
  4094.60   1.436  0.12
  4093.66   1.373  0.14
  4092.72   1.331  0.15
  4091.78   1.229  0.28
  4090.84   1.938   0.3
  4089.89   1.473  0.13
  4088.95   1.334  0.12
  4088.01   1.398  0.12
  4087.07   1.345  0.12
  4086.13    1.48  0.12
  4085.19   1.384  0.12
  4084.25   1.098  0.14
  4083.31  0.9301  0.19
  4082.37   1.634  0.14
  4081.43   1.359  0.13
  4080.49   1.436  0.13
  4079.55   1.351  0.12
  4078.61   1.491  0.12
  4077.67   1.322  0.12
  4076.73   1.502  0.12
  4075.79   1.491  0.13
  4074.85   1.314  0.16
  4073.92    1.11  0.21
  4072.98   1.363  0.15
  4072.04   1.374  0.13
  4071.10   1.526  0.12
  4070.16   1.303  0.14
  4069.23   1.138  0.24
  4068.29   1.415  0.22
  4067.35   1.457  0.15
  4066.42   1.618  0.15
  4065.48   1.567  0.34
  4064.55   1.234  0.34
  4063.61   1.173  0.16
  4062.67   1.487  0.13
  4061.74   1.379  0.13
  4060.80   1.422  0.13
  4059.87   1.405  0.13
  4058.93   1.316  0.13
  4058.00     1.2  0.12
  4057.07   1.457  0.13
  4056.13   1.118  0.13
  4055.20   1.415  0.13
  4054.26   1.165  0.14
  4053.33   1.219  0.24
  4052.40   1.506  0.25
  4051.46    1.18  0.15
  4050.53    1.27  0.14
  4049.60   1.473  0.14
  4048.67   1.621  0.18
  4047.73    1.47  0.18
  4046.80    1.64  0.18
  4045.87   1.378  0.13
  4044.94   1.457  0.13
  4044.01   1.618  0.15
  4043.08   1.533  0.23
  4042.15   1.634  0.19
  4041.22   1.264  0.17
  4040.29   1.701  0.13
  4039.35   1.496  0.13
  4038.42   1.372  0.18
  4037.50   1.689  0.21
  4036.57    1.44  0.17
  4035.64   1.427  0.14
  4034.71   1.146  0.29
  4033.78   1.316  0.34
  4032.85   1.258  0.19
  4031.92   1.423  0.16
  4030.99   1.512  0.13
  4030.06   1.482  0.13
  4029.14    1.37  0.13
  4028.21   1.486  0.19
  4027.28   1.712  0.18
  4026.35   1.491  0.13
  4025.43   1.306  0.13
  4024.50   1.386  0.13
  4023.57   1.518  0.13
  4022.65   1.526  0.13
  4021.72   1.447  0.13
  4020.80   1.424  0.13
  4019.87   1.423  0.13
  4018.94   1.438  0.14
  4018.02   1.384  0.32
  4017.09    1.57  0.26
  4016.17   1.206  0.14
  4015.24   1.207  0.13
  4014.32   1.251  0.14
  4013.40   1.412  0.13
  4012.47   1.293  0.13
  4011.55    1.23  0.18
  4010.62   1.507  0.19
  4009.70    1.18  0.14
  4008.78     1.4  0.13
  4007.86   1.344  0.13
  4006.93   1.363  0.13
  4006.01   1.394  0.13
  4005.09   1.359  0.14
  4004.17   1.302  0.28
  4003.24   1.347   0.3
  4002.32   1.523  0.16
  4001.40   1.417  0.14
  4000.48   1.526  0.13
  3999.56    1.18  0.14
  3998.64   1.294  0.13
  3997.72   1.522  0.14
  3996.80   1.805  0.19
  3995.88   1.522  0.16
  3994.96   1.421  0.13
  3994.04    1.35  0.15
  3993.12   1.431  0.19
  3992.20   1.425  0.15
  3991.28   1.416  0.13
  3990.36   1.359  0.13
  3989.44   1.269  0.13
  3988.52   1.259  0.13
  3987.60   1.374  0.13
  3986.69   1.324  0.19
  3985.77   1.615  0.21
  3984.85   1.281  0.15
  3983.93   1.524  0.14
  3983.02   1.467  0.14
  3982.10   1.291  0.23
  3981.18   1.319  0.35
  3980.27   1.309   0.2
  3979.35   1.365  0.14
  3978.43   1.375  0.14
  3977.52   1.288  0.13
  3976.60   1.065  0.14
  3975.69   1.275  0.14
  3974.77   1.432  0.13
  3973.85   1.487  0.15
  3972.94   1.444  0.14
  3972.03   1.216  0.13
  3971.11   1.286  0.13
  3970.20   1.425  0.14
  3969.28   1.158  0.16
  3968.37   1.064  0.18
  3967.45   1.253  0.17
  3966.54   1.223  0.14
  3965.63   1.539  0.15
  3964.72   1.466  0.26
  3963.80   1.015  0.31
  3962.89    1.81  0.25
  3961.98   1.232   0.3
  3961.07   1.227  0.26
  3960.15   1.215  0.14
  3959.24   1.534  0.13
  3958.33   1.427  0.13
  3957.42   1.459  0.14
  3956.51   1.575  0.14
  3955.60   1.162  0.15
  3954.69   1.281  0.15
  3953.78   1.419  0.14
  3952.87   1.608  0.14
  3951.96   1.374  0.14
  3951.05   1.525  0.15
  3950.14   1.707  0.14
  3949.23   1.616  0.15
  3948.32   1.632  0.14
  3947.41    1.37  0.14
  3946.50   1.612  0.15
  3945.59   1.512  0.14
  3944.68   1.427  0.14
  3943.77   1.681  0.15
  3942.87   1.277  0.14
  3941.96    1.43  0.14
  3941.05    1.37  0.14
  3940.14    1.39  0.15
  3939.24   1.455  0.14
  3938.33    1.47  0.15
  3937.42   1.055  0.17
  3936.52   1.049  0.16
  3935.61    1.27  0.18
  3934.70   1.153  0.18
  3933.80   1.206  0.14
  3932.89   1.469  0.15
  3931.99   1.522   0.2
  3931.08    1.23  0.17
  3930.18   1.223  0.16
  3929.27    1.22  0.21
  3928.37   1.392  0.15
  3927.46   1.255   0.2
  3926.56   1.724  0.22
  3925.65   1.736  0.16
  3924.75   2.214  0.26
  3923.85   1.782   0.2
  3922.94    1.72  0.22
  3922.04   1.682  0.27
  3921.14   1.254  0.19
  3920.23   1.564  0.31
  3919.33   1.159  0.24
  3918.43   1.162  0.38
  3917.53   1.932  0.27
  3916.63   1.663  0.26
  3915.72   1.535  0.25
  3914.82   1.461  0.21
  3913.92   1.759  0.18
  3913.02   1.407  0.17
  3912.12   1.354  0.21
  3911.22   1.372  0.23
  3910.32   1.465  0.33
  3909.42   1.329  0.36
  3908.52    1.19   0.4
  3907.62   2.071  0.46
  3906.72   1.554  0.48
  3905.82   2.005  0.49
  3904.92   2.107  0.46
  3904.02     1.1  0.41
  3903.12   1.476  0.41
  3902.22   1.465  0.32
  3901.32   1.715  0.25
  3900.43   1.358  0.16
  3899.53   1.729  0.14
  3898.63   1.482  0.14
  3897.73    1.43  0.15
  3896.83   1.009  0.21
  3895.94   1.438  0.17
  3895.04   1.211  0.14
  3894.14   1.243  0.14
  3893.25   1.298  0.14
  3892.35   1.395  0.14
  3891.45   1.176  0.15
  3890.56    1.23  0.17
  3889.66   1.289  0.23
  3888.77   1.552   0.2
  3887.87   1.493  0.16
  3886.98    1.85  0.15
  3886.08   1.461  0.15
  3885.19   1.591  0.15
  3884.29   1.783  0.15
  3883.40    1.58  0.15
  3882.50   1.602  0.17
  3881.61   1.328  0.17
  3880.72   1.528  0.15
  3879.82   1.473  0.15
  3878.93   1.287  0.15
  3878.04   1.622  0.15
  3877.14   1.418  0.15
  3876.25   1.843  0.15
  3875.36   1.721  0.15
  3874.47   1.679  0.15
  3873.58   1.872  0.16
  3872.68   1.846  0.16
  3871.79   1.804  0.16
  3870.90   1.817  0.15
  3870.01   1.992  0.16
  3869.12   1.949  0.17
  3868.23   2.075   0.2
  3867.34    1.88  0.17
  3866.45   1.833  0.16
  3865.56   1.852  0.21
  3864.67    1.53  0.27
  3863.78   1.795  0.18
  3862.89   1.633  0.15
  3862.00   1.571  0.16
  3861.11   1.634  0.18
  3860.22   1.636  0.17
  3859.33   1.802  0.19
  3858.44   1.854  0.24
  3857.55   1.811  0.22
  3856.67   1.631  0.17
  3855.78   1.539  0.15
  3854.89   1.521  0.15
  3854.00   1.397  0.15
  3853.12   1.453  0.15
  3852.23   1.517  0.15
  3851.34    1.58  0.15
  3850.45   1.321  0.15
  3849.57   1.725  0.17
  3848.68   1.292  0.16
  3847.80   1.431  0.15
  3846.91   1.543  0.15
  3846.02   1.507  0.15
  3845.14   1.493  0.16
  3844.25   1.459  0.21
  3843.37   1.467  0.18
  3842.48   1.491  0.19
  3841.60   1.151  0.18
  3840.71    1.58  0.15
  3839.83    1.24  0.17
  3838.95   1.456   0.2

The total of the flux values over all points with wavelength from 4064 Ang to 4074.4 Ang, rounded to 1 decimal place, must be 15.1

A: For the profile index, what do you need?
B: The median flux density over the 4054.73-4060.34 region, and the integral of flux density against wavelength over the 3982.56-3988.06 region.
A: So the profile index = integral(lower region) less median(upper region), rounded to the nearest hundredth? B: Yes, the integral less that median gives 6.52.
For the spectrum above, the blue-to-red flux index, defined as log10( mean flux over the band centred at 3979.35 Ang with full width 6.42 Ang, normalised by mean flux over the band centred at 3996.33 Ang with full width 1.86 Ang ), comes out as -0.11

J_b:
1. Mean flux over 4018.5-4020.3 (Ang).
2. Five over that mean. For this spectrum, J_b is 3.50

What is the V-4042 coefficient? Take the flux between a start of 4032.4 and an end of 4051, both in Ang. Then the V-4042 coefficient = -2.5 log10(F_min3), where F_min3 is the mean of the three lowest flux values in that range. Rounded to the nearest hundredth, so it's -0.22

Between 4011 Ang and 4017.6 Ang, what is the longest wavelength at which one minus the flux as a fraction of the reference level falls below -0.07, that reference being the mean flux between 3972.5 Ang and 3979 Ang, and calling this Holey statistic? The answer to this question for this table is 4017.09 Ang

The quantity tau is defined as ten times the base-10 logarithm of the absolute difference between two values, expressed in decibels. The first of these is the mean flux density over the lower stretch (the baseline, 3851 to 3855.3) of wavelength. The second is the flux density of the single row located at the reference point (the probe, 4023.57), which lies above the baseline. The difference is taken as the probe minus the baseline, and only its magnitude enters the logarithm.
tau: -16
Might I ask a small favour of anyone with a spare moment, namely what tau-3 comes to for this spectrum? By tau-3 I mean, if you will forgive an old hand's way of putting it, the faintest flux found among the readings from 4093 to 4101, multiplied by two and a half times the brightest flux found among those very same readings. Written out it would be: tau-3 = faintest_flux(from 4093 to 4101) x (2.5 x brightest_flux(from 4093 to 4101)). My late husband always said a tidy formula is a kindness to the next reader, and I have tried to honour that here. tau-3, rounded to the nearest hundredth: 5.64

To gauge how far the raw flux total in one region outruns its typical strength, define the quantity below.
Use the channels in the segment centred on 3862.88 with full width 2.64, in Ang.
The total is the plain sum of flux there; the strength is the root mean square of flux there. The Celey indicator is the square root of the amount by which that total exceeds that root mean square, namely 1.82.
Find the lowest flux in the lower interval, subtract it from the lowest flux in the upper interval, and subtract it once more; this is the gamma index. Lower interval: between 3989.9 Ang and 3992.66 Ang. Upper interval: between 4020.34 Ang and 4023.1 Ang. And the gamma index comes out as -1.3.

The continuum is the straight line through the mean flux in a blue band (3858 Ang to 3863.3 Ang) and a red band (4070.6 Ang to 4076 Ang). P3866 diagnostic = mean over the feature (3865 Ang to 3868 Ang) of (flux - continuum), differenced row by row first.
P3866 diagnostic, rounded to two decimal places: 0.18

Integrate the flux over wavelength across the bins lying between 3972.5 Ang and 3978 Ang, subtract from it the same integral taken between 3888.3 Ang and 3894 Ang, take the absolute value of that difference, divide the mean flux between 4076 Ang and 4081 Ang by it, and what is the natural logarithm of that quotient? 2.0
